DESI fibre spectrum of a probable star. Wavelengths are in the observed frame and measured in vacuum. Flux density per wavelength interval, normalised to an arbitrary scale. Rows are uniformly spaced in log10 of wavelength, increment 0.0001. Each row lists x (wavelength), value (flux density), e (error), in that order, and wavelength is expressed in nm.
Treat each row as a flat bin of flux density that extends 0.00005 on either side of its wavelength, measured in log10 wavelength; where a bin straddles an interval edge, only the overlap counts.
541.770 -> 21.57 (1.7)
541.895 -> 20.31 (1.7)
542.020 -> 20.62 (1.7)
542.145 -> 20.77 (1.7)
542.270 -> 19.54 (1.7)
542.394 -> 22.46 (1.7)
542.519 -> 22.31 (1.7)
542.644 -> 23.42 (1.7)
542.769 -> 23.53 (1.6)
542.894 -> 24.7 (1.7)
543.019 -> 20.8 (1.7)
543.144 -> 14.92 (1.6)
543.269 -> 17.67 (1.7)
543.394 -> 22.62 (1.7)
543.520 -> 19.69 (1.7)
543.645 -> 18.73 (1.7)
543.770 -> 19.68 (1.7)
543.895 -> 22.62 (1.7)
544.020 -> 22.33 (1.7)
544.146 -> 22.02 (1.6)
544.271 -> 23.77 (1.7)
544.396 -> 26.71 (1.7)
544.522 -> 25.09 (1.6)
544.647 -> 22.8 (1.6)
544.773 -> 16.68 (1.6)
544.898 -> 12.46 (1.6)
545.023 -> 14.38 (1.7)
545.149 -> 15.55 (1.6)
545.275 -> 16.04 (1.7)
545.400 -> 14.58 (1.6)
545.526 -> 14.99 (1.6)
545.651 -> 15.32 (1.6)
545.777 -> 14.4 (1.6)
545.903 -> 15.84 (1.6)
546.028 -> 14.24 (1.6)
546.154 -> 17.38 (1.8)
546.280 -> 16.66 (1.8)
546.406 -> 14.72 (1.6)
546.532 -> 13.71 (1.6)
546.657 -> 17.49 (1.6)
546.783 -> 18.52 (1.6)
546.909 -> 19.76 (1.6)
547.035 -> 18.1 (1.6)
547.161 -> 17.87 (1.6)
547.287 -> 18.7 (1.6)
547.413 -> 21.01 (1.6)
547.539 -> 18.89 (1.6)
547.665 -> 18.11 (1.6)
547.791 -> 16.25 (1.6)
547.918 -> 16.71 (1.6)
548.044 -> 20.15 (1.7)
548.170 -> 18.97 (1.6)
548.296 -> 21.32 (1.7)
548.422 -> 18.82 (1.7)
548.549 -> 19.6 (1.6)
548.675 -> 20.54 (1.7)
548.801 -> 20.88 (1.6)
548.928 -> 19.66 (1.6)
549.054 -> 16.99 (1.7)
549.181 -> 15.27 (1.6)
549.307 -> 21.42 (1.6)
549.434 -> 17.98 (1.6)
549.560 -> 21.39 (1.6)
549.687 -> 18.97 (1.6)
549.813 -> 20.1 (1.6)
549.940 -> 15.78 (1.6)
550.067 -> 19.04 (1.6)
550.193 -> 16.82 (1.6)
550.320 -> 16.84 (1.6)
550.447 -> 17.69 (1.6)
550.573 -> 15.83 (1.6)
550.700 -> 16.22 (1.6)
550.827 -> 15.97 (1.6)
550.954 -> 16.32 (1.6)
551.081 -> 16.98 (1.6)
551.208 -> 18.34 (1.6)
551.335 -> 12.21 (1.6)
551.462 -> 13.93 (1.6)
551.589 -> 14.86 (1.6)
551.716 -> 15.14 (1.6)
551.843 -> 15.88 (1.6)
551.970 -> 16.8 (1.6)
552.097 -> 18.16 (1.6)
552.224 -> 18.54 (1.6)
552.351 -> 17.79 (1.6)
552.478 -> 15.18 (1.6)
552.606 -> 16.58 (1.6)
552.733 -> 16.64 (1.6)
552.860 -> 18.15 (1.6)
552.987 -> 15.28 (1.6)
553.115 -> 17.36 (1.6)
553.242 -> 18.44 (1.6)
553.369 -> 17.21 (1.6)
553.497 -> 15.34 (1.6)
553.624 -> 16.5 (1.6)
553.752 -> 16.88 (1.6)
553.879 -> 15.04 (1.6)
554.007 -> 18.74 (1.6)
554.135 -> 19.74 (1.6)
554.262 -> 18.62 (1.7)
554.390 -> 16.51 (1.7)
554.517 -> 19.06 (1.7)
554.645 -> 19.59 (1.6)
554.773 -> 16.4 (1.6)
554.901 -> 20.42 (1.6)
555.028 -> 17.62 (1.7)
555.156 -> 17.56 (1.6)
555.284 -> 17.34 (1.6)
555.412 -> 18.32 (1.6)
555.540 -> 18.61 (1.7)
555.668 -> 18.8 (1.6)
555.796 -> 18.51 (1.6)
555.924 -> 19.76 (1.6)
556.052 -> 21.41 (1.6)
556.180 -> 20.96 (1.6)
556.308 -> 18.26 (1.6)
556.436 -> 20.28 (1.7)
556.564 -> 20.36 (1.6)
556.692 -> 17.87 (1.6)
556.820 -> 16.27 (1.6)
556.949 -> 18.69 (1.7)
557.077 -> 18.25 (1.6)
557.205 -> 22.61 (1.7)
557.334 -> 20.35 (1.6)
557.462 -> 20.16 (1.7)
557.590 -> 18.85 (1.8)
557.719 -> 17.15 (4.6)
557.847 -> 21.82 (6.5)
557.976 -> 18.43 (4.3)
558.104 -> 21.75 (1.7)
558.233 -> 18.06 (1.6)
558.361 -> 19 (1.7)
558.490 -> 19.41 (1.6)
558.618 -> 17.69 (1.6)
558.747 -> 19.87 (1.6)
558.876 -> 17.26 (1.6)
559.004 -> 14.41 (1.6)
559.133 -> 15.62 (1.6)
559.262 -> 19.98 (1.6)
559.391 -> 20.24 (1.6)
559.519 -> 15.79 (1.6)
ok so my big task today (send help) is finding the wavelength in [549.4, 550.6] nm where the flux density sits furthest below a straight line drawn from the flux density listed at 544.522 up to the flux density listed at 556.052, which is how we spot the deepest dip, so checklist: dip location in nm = 549.940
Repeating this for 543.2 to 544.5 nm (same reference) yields 543.269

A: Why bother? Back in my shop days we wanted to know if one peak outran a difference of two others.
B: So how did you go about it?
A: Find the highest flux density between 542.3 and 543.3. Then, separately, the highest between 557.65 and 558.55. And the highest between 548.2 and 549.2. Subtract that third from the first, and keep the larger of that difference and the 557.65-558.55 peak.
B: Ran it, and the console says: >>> 21.8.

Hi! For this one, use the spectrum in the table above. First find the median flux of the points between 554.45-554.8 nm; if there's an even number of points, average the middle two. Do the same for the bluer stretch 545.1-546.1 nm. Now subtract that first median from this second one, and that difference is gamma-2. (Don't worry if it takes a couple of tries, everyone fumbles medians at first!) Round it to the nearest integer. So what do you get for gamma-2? -4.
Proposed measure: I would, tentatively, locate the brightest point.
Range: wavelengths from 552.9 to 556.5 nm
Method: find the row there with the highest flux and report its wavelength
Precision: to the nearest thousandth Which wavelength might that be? 556.052 nm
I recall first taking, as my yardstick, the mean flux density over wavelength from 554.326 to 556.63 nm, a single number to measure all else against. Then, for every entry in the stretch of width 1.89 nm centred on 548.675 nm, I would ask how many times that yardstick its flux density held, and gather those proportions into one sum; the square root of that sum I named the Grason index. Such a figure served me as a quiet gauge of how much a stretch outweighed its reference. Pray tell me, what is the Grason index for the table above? 3.89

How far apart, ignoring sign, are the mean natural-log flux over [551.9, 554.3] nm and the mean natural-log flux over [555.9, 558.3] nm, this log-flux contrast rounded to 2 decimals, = 0.13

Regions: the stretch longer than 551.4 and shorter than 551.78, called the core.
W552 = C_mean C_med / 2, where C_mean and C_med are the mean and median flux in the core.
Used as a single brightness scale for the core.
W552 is 109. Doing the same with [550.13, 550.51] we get 144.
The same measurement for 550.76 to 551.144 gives 134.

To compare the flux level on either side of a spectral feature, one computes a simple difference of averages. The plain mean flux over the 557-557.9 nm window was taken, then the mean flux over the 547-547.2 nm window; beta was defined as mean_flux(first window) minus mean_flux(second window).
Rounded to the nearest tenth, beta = 1.9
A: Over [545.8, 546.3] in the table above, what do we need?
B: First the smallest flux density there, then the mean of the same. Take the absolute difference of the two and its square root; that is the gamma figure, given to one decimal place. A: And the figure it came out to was 1.3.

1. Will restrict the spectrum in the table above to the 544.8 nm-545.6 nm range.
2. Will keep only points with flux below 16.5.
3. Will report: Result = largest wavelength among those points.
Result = 545.526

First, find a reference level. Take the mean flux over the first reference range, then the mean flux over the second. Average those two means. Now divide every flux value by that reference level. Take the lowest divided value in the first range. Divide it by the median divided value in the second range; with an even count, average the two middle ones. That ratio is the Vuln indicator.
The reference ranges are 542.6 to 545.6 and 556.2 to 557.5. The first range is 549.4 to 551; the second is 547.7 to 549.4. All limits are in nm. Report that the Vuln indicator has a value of 0.805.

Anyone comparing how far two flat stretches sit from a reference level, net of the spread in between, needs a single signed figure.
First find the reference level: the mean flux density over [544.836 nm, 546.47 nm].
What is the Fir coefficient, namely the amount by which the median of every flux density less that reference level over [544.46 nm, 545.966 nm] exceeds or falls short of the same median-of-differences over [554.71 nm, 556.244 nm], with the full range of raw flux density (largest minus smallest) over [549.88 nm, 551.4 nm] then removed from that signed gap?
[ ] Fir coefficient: -10.0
